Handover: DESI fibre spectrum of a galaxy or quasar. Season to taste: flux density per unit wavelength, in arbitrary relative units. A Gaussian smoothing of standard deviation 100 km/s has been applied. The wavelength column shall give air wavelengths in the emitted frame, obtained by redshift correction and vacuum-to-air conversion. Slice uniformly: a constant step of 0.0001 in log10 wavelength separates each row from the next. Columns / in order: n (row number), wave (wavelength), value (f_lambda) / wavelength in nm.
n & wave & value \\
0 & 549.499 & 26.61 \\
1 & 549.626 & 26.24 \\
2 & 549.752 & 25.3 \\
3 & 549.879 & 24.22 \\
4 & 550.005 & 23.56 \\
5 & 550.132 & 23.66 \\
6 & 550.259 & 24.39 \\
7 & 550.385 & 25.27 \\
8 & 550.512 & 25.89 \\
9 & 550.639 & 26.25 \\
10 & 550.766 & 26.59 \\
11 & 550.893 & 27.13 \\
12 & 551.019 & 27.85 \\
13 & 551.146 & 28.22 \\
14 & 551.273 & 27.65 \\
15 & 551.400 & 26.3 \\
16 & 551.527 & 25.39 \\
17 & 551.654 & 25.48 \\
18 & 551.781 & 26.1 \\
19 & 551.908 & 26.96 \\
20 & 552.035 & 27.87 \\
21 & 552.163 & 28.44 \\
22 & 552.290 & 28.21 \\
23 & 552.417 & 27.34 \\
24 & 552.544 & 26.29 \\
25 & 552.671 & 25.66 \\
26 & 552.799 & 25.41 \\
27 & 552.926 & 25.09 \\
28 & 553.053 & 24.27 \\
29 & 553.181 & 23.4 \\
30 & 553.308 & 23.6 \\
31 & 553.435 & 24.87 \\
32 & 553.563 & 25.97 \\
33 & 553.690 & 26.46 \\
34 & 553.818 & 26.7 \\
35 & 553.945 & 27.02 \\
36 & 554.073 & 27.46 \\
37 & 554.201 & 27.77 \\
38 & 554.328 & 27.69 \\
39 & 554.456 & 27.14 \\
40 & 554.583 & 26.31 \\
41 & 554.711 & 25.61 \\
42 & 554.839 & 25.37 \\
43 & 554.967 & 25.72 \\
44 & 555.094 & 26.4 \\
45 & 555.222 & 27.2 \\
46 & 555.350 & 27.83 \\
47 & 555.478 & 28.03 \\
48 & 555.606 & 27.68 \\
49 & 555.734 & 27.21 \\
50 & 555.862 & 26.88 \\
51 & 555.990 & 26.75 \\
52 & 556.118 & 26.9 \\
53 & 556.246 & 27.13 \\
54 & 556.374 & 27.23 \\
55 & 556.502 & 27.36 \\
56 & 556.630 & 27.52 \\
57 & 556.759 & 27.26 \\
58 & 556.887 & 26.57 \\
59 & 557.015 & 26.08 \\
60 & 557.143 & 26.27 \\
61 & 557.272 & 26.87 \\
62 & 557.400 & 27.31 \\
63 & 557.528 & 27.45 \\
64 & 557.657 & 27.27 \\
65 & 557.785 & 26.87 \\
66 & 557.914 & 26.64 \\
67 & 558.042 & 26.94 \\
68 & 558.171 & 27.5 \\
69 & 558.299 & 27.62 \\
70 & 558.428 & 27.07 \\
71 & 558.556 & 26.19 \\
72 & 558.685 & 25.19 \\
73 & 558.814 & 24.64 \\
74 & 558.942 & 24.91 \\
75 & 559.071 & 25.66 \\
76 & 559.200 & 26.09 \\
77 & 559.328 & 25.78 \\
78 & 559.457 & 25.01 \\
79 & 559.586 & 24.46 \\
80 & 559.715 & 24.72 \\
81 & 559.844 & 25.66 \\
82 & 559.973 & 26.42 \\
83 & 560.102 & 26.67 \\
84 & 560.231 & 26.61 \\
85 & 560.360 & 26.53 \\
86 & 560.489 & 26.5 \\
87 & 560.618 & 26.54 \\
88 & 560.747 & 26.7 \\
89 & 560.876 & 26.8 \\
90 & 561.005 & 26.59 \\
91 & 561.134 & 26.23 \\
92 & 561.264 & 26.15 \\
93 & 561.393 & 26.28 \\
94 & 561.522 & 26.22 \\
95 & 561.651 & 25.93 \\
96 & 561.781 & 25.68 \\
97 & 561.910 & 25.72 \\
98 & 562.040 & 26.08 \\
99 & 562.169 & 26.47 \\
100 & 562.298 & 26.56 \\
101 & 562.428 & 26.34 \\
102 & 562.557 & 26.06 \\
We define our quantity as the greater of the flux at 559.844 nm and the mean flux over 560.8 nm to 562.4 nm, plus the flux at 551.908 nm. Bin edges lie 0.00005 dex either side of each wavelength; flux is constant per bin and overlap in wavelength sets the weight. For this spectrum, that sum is 53.2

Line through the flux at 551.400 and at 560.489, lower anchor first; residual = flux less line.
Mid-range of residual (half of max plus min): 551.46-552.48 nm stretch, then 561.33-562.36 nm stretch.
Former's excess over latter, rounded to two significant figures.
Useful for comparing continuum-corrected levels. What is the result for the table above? 1.0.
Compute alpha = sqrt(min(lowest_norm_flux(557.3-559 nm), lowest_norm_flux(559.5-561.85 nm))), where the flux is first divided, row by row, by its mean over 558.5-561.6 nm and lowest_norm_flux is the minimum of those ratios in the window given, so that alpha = 0.971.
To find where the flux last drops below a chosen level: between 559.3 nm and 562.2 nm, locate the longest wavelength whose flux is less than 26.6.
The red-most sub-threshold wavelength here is 562.169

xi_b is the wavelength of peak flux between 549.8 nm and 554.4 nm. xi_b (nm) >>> 552.163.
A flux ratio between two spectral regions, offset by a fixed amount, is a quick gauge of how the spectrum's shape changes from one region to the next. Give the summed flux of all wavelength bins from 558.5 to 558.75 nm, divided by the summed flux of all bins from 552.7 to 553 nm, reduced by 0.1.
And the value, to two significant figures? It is 0.92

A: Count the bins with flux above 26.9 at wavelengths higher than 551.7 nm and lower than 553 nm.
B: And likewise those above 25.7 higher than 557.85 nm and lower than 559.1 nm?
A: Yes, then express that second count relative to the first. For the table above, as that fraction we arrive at 1.2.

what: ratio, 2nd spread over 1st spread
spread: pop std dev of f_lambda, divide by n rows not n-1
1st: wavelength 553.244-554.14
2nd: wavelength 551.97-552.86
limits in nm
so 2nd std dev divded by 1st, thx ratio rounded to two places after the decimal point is 0.92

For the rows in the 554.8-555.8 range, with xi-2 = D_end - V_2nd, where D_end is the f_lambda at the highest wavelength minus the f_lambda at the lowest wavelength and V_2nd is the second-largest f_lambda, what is -26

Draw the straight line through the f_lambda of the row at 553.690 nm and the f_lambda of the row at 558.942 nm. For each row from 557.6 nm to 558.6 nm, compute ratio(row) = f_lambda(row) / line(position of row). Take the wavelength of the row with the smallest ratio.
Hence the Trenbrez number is 558.556 nm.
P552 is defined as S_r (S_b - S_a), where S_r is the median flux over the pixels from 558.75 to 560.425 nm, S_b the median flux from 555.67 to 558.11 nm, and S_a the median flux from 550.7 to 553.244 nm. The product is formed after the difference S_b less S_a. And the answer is 13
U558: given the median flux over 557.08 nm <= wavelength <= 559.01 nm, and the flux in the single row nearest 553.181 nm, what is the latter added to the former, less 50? 0.3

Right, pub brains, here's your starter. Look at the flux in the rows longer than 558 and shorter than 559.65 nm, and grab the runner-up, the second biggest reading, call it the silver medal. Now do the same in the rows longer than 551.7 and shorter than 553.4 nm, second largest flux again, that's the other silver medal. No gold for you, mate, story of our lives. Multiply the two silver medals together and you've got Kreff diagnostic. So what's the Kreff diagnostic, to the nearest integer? 776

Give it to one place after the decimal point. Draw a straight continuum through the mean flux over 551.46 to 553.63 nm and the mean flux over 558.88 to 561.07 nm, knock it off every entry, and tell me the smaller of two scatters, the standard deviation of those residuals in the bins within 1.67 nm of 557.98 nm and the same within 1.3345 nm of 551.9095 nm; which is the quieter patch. 1.0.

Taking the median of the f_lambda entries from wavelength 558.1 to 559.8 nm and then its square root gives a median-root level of 5.07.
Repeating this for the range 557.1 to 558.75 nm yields 5.19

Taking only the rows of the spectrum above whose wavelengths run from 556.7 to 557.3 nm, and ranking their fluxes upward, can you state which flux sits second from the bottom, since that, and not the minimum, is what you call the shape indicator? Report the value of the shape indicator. 26.27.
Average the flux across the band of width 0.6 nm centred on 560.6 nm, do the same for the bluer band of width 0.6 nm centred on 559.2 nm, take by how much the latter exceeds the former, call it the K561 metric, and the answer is -1.1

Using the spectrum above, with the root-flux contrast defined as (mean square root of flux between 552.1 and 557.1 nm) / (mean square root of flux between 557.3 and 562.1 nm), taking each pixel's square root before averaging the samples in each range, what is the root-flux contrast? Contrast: 1.01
